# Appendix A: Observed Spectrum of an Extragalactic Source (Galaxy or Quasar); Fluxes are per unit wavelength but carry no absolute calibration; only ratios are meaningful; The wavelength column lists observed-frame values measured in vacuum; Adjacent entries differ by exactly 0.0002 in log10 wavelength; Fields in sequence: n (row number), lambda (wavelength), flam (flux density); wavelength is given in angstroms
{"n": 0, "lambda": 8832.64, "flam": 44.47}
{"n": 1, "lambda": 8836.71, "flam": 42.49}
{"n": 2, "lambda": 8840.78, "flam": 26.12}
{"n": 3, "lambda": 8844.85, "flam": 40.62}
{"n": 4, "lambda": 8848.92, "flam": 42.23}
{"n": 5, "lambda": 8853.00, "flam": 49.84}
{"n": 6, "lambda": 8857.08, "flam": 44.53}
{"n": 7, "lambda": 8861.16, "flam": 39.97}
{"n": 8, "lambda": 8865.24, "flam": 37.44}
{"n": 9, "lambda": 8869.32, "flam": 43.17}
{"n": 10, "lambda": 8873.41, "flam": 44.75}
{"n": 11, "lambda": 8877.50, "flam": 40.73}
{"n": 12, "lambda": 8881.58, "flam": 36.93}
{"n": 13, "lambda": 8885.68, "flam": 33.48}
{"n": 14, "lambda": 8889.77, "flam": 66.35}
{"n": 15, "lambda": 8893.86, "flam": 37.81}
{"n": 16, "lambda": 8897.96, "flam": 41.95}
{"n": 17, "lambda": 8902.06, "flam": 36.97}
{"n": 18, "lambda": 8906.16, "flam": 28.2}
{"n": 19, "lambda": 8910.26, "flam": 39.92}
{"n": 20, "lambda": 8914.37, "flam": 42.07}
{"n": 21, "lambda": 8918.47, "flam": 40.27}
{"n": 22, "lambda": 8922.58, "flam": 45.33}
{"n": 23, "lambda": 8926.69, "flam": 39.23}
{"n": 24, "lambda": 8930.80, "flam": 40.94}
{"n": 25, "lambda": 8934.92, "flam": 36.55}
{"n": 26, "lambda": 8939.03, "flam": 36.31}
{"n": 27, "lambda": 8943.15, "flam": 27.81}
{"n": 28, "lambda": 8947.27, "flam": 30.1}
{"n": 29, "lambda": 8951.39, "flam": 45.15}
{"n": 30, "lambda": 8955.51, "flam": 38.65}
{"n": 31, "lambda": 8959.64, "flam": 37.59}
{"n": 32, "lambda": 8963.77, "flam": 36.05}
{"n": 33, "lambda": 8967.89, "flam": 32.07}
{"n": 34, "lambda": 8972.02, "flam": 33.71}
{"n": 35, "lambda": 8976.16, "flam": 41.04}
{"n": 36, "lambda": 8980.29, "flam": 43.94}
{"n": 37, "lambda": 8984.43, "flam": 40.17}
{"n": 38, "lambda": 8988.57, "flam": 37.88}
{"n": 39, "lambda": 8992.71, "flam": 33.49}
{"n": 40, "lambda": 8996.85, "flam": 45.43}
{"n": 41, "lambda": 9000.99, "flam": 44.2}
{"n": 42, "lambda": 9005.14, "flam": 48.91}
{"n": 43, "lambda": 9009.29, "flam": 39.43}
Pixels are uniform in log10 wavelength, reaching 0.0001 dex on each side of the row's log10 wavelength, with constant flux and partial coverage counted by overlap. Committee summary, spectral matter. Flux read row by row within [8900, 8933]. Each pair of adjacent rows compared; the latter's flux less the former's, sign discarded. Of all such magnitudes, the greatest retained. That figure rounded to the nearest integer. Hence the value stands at 12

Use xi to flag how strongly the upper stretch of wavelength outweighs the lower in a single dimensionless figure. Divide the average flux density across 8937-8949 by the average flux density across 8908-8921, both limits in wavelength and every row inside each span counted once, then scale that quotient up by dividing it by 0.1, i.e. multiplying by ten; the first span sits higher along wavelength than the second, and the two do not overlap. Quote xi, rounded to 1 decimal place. 7.7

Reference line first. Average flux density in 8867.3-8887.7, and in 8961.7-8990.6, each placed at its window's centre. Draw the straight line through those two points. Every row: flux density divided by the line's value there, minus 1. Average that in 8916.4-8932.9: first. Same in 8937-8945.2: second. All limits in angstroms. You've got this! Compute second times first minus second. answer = 0.16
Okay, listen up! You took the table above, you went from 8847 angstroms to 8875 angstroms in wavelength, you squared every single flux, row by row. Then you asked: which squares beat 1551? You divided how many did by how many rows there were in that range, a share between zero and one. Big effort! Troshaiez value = 0.86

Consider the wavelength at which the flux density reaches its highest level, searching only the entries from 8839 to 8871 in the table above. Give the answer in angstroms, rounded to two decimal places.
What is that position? 8853.00 angstroms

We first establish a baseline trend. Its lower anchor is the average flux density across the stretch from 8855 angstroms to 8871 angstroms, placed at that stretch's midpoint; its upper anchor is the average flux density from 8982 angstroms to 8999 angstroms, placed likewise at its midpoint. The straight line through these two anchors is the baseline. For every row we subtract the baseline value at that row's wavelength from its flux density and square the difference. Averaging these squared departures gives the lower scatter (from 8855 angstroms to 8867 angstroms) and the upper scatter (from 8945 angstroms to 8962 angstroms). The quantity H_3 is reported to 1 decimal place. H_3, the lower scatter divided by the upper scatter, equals 0.3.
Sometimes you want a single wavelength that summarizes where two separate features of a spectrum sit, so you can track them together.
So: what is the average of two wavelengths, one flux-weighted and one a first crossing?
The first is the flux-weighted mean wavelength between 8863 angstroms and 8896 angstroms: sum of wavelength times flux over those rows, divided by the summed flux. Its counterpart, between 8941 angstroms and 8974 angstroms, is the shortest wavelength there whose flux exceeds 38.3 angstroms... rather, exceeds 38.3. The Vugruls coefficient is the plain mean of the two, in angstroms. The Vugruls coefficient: 8915.7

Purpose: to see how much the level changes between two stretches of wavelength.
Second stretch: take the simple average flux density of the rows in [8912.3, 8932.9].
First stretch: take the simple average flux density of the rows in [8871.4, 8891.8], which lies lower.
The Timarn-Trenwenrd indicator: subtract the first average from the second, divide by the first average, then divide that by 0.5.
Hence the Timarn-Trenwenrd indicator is -0.13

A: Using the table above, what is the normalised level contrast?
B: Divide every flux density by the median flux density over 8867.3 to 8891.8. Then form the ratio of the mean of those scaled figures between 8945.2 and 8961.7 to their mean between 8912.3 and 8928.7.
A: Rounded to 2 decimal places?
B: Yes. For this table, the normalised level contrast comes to 0.91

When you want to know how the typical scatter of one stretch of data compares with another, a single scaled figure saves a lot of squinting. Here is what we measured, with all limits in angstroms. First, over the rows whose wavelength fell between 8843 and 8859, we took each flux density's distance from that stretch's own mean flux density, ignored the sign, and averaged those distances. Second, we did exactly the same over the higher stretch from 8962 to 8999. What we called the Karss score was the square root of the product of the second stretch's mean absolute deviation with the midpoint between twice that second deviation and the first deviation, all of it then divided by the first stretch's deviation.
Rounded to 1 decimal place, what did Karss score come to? 1.6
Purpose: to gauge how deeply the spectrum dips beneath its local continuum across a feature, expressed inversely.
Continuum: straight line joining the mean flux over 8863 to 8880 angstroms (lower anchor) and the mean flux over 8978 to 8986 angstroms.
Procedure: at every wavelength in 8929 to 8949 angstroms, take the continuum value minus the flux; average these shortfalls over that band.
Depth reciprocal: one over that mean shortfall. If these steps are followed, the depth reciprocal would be 0.1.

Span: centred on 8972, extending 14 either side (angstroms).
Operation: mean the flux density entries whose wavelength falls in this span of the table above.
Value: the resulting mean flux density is 37.8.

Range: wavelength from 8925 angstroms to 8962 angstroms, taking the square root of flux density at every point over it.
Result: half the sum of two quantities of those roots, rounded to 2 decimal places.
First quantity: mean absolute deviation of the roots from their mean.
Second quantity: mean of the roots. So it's 3.19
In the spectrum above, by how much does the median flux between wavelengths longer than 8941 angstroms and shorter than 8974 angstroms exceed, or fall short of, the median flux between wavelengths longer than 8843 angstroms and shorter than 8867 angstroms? -6.5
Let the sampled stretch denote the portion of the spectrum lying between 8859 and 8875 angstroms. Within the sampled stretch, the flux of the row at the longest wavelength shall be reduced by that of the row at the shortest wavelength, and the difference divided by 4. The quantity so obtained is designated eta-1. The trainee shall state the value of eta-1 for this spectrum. 1.2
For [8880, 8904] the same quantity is 0.0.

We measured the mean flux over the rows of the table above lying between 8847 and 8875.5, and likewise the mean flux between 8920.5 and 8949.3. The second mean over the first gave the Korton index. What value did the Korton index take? 0.85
